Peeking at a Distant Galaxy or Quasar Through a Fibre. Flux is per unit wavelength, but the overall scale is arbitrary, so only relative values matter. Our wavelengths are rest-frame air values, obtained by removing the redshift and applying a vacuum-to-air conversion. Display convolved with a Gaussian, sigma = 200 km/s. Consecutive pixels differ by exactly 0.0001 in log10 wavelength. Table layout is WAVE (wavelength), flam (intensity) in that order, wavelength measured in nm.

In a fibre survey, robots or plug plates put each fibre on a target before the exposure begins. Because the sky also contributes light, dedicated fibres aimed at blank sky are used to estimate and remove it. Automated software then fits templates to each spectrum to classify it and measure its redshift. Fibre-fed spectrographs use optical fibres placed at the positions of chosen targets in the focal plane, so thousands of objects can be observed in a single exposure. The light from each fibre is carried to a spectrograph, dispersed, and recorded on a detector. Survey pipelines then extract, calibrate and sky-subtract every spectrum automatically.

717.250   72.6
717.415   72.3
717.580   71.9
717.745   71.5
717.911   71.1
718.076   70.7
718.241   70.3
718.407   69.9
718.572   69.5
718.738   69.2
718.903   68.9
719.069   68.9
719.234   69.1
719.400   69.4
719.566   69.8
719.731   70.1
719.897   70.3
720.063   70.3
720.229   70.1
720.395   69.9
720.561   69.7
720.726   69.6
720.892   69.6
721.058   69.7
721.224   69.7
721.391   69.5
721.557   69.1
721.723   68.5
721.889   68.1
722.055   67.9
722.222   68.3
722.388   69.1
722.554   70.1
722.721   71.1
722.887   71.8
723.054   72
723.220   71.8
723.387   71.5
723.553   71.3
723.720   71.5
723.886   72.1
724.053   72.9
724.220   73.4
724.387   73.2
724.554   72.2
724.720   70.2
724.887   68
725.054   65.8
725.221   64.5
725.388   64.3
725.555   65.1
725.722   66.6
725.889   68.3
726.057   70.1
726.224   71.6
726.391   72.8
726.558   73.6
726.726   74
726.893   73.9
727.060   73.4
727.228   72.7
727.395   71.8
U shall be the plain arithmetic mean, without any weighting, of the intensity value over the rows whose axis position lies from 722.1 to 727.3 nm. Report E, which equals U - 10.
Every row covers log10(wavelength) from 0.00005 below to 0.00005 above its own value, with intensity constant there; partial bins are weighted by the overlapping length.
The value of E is 60.55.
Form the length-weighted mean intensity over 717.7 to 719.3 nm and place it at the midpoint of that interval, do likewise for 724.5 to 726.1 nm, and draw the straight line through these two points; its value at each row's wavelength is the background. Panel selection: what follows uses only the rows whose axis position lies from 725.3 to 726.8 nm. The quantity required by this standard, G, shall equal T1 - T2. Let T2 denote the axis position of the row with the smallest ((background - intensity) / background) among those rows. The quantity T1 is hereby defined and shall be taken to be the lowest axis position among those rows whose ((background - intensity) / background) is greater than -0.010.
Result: -1.34 nm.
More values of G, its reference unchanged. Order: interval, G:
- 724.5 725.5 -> 0.33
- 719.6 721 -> -0.33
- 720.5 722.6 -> -1.99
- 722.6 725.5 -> 0.67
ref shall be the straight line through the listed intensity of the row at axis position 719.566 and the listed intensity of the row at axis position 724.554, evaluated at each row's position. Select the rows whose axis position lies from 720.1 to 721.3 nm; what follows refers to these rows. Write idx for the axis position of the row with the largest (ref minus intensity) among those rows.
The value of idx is 721.224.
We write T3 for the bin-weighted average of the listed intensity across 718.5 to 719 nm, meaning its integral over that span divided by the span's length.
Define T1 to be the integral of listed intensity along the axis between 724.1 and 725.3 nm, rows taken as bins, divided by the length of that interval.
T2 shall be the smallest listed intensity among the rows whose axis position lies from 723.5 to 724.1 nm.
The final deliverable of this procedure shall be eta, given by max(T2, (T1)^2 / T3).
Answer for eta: 71.3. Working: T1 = 70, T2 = 71.3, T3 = 69.1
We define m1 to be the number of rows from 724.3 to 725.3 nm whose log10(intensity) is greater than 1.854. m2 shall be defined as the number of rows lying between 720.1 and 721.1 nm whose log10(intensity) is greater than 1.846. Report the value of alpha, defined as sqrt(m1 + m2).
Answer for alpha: 1.41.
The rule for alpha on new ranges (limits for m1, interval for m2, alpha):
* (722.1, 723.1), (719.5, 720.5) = 2.00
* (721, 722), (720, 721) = 1.00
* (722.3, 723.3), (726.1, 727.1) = 3.00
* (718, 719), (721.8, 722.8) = 1.00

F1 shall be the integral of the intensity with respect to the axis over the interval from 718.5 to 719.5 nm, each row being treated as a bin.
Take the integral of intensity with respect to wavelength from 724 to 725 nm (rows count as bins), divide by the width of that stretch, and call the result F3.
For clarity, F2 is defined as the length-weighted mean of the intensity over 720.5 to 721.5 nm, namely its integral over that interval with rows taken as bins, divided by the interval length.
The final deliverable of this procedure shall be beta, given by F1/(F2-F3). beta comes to -38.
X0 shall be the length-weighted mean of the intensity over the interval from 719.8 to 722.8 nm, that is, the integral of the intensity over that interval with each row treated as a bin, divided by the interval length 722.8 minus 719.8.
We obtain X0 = 69.5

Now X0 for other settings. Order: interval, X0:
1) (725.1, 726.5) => 68.0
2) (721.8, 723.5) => 70.2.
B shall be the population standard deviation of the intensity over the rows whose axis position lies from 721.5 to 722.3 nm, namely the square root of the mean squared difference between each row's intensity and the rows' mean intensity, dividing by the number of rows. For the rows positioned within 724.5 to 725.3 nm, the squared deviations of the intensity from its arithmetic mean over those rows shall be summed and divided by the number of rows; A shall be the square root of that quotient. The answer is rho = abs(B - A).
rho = 2.40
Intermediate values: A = 2.8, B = 0.41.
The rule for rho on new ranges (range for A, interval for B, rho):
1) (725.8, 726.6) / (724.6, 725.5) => 0.35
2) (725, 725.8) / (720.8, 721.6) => 0.63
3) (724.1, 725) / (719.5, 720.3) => 1.86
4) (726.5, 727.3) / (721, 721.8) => 0.01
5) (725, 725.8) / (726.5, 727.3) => 0.39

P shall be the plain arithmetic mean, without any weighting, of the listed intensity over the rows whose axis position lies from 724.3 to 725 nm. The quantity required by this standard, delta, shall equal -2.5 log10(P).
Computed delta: -4.63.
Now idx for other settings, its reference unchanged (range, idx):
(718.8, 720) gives 719.069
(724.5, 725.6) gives 725.388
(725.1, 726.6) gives 725.388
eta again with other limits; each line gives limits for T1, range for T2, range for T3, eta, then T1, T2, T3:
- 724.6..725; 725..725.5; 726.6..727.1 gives 65.0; 69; 64.3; 73.8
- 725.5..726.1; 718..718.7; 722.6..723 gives 69.5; 67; 69.5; 71.2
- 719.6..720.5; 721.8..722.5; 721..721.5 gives 70.7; 70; 67.9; 69.5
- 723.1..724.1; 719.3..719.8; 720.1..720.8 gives 73.9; 72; 69.4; 69.9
